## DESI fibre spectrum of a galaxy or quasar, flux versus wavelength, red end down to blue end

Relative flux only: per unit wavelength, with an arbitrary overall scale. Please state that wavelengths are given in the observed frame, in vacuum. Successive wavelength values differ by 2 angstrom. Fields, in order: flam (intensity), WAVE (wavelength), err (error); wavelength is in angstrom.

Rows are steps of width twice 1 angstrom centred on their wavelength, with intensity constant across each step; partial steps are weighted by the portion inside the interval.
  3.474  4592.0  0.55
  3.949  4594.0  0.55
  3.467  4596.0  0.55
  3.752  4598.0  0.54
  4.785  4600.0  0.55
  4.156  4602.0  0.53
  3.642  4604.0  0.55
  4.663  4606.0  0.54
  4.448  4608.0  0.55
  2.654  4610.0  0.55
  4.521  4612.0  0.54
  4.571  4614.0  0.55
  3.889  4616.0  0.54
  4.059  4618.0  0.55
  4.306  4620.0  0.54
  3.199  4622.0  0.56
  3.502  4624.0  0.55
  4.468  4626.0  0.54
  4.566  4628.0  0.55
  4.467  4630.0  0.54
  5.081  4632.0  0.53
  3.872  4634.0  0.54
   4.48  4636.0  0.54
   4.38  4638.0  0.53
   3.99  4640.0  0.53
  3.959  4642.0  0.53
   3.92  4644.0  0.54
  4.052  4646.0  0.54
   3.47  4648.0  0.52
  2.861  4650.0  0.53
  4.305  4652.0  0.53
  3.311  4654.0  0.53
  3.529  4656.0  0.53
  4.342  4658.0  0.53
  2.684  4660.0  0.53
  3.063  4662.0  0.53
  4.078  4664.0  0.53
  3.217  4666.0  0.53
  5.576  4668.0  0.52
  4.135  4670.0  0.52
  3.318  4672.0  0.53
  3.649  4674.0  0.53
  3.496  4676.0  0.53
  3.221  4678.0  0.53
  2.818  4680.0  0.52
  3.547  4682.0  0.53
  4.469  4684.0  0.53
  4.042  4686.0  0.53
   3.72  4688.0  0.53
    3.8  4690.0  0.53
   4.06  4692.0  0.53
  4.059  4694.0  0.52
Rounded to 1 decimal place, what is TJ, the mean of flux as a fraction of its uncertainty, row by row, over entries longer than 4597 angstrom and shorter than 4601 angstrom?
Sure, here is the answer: 7.8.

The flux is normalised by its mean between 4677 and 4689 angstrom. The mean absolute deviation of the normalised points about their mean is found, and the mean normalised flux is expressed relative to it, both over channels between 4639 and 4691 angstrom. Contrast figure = 7.9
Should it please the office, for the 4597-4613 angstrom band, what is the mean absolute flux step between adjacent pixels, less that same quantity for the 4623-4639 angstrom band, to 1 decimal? 0.5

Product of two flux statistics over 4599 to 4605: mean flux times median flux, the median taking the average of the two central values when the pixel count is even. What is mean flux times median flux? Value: 17.4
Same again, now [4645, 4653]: 13.8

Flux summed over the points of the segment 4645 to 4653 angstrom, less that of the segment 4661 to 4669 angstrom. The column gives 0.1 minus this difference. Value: 1.3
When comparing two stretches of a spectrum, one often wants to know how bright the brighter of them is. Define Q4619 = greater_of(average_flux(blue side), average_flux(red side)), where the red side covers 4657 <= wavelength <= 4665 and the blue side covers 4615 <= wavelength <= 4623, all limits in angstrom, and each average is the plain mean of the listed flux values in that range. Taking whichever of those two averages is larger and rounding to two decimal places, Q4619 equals 3.86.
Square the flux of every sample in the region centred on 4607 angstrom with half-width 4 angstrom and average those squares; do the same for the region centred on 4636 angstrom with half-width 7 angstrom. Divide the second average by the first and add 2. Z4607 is 3.22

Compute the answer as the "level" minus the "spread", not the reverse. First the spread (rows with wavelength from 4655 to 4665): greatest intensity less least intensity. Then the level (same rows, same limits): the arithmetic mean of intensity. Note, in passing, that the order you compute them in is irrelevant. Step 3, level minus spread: 1.9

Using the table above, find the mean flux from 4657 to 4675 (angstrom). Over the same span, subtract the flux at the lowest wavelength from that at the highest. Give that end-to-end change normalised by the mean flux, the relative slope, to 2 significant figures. -0.18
